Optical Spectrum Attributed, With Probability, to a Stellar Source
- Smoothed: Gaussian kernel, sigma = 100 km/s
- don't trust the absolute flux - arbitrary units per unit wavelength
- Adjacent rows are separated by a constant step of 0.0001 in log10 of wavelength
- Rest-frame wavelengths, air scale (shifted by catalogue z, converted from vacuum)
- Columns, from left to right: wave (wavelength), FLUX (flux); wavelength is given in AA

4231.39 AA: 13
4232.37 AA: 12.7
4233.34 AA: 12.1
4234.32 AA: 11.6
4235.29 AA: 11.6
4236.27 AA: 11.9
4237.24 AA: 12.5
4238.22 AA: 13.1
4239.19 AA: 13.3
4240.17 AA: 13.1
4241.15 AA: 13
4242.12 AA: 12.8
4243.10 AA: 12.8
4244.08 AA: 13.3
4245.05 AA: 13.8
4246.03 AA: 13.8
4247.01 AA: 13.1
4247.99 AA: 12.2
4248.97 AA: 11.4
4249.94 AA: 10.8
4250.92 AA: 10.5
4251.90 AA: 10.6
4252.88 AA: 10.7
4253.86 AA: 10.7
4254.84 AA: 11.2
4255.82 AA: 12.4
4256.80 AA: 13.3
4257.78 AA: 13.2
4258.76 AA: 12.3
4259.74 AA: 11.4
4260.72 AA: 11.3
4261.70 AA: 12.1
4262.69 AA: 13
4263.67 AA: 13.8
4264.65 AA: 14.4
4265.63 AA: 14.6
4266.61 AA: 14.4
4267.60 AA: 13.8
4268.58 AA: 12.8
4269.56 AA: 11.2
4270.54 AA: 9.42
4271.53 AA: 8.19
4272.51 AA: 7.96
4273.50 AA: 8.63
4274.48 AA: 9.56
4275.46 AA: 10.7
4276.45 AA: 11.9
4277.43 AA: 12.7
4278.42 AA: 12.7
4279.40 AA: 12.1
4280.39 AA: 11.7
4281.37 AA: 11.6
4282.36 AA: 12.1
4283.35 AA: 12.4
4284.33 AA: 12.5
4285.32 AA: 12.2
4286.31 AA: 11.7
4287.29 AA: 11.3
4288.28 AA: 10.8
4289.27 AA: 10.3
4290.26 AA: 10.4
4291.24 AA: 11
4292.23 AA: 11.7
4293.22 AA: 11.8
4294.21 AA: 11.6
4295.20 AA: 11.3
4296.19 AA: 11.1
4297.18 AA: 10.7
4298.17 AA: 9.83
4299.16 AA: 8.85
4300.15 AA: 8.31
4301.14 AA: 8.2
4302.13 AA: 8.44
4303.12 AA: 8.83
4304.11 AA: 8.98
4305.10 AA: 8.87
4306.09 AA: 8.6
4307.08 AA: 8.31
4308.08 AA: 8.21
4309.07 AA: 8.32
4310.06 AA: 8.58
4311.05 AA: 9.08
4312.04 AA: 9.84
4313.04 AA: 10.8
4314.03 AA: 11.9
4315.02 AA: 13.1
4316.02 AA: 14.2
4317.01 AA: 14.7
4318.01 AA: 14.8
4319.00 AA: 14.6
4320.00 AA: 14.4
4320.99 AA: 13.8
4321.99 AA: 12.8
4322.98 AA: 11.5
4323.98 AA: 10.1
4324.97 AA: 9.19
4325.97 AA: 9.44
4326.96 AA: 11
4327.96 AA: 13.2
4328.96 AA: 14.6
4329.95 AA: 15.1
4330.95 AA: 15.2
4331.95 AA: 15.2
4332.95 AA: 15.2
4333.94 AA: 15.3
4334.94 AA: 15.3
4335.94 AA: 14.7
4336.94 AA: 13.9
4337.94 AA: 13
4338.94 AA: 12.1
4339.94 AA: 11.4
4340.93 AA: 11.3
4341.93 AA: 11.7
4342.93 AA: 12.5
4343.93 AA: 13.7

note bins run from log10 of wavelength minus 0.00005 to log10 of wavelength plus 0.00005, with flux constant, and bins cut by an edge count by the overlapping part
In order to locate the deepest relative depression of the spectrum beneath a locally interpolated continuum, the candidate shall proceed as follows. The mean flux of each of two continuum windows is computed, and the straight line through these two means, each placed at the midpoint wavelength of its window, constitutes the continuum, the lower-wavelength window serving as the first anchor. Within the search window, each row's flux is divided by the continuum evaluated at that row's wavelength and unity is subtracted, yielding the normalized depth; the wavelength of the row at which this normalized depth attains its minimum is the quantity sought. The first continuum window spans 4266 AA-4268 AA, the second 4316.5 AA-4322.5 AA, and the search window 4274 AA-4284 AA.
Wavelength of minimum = 4274.48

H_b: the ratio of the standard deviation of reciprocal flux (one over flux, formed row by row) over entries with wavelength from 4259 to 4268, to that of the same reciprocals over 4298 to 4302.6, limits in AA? 1.0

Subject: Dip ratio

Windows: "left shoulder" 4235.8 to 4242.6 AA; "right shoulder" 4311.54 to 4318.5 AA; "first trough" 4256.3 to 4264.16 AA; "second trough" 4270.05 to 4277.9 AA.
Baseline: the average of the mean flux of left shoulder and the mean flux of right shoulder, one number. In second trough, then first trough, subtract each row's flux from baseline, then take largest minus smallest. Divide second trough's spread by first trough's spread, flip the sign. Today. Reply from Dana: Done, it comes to -1.9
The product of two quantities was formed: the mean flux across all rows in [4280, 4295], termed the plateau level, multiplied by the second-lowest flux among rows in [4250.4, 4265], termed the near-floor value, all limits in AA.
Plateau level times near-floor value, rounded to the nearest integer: 122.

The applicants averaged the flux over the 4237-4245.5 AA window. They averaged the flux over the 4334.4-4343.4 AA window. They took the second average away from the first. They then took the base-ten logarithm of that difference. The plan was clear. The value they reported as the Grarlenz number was -0.7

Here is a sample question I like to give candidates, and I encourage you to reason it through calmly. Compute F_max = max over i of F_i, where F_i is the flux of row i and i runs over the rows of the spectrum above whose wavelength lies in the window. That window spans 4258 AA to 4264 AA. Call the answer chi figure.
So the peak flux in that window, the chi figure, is 13.8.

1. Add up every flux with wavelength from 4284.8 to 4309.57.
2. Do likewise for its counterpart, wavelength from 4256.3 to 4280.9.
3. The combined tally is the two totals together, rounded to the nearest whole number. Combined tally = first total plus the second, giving 547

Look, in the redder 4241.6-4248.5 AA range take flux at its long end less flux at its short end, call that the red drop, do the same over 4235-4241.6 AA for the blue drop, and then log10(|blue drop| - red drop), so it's 0.30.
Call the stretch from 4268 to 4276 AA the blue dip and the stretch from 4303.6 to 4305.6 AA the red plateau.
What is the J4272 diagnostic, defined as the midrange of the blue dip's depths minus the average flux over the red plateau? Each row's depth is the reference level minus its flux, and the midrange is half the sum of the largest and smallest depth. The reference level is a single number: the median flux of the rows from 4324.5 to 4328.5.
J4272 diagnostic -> -9.1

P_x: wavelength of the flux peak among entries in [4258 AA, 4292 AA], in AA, 4265.63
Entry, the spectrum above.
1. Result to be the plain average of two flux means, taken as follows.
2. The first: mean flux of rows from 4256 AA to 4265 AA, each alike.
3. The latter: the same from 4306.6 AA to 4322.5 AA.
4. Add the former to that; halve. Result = 12.2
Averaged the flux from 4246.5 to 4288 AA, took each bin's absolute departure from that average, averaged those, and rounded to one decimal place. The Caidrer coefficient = 1.2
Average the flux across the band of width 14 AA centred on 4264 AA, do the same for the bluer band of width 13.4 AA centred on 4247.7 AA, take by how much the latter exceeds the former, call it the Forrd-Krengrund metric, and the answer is -0.6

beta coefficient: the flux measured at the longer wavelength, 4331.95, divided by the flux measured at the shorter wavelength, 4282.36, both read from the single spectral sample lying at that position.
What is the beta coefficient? 1.3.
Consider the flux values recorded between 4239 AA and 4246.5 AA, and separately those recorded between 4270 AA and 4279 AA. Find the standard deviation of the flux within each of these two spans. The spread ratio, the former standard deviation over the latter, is 0.21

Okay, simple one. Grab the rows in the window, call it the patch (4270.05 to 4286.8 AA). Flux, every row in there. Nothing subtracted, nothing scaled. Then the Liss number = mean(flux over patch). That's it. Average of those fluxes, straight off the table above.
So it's 11.1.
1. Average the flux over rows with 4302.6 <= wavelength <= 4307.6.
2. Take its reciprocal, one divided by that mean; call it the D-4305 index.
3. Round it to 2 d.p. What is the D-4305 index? 0.11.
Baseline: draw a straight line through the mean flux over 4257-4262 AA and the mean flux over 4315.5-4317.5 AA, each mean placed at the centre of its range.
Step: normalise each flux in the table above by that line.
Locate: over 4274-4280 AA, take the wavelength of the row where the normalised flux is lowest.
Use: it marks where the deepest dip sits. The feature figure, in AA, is 4274.48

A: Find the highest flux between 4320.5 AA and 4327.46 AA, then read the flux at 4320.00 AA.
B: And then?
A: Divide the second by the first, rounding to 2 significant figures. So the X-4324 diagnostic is 1.0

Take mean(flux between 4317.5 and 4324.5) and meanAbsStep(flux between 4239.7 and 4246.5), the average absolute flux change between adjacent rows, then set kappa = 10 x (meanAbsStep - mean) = -129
